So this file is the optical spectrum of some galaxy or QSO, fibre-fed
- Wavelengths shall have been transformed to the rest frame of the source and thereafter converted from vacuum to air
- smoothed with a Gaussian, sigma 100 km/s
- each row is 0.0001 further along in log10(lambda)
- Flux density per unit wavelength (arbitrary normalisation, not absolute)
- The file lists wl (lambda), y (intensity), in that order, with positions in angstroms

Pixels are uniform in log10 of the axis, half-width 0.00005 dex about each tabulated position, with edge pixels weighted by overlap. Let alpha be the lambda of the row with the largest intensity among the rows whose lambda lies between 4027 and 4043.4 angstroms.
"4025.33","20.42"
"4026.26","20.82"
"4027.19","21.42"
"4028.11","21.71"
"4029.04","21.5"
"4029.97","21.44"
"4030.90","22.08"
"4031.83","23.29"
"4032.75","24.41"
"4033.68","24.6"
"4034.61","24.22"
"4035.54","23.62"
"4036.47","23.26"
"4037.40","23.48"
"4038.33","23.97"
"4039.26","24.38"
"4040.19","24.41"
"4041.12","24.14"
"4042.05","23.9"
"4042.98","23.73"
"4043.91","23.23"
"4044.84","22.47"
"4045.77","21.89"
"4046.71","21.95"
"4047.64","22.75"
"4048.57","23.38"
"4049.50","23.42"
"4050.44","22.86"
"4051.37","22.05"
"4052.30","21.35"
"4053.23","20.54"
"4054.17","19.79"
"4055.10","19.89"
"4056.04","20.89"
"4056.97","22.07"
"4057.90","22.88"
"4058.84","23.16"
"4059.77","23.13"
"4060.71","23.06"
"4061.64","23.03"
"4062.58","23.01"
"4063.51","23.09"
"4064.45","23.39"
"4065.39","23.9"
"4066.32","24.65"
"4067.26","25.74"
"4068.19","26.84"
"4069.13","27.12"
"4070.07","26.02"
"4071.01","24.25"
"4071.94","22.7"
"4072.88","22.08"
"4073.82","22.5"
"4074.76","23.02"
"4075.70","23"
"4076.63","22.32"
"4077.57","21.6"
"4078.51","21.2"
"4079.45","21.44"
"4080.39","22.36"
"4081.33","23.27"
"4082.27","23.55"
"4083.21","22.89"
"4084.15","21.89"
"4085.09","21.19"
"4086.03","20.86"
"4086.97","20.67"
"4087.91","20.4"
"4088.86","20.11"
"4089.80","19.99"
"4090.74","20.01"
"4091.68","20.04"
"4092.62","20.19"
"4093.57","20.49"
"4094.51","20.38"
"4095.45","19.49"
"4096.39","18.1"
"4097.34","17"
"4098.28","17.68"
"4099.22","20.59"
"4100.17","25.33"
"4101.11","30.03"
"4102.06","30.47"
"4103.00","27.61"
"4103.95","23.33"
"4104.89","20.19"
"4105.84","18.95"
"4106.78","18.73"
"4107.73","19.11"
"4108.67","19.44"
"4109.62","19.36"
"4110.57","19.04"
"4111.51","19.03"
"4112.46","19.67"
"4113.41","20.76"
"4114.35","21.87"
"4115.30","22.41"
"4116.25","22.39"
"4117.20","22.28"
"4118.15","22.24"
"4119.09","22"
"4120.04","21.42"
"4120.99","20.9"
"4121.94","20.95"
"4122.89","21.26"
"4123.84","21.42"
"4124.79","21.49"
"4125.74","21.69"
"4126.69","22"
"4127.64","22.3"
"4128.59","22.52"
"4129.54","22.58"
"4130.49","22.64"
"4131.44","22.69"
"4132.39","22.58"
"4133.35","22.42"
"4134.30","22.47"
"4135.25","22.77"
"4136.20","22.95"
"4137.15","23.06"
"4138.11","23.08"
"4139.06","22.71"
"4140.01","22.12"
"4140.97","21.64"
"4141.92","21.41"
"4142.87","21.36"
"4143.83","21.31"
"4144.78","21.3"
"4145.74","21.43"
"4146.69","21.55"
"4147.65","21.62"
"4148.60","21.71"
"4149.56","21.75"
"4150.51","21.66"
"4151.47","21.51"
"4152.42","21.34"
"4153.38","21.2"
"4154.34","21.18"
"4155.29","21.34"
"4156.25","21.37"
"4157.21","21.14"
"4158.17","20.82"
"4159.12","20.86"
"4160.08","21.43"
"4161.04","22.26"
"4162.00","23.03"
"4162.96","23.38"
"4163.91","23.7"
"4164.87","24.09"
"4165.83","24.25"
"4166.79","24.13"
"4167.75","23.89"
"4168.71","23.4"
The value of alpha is 4033.68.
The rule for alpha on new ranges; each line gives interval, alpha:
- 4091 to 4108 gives 4102.06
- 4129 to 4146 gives 4138.11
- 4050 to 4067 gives 4066.32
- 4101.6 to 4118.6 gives 4102.06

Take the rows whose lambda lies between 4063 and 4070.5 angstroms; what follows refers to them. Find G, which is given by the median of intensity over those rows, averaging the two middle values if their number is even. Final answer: 25.2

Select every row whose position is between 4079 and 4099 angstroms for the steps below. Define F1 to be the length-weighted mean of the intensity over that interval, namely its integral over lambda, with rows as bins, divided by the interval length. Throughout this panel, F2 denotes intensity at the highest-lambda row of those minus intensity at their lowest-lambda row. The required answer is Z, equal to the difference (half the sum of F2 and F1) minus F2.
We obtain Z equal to 12.2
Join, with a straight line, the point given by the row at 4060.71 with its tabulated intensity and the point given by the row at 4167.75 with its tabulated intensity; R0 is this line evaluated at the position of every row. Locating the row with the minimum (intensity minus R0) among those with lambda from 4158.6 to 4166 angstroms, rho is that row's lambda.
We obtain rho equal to 4159.12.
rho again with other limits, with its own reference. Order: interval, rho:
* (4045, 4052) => 4045.77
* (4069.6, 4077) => 4072.88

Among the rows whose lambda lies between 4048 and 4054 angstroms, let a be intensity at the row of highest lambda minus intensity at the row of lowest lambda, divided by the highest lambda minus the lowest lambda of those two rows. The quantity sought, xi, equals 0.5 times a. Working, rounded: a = -0.6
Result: -0.30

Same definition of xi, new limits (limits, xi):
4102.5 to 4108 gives -0.90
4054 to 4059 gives 0.36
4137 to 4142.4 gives -0.17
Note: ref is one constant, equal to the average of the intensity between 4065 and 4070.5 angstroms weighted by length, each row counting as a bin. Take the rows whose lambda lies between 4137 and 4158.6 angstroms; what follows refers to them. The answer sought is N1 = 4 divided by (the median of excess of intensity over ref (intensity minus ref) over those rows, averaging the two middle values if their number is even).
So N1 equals -0.93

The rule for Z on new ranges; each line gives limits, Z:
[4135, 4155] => 11.7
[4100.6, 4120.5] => 15.3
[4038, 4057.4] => 12.2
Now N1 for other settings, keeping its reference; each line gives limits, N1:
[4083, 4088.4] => -0.85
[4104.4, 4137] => -1.01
